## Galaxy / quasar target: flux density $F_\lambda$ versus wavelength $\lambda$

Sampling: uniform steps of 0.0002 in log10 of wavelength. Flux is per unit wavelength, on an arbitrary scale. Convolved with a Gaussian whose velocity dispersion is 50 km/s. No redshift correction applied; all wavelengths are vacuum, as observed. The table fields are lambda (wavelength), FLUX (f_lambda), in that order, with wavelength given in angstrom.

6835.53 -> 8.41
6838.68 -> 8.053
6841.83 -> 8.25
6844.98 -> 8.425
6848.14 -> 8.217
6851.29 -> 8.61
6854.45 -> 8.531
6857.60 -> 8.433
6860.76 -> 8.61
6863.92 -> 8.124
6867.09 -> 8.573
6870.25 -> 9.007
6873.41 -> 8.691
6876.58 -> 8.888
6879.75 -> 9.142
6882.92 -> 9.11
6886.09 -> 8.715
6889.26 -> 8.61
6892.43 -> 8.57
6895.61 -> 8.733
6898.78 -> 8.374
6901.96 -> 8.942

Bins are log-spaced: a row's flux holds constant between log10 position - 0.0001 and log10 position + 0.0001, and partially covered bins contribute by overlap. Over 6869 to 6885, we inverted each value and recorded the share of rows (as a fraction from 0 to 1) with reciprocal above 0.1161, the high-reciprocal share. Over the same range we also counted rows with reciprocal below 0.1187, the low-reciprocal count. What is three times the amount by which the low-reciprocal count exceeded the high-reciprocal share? 15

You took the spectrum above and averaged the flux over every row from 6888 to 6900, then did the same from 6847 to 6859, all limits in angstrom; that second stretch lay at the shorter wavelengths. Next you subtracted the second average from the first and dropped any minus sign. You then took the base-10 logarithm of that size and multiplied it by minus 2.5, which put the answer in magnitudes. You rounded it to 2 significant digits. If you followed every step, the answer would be 2.3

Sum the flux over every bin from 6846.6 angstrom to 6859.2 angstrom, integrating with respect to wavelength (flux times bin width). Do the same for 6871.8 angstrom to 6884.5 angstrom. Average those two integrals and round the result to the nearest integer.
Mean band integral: 110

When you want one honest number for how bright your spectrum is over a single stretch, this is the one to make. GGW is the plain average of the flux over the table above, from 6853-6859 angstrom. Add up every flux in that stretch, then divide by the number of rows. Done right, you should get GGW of 8.5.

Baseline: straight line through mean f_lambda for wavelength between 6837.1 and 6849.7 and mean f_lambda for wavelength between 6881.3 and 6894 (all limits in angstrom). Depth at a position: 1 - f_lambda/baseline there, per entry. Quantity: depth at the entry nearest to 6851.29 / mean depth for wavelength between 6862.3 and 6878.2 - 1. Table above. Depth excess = 1.7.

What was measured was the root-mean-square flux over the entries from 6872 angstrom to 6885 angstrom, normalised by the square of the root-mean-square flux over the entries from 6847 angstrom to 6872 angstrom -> 0.124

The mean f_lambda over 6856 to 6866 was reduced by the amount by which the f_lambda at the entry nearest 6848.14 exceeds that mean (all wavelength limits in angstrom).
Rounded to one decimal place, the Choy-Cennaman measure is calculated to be 8.6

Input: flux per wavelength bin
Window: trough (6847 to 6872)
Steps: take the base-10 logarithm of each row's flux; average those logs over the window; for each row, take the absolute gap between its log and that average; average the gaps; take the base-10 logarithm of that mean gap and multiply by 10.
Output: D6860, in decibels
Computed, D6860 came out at -20.1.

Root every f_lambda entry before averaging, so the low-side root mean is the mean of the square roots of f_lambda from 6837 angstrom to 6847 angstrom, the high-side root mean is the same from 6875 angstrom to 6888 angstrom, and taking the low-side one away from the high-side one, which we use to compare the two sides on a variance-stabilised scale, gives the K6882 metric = 0.12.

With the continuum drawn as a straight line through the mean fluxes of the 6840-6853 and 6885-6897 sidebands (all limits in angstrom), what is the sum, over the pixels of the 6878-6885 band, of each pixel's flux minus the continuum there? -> 1.1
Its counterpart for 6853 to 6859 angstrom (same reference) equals 0.1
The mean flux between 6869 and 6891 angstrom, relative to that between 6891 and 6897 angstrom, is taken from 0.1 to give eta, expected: -0.93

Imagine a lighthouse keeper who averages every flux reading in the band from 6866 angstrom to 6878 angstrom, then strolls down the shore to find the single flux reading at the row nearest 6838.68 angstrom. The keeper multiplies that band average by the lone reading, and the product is 71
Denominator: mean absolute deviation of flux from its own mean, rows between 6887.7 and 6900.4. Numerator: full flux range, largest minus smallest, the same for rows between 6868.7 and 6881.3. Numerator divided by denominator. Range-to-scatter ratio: 5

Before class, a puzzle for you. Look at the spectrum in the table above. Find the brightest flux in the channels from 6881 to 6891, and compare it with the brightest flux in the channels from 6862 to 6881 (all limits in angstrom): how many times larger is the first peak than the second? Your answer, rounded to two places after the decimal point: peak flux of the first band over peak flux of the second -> 1.00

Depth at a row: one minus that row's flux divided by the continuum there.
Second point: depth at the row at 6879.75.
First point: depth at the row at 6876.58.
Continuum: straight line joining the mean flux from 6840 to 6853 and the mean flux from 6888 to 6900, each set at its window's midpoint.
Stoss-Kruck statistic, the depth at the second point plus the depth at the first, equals -0.12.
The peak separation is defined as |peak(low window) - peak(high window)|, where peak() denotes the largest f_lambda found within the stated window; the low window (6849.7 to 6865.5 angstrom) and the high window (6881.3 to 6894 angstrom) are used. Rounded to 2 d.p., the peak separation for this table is 0.50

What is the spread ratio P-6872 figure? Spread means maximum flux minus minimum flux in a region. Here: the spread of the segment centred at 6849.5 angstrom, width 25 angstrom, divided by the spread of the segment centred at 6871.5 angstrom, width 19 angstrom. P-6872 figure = 0.55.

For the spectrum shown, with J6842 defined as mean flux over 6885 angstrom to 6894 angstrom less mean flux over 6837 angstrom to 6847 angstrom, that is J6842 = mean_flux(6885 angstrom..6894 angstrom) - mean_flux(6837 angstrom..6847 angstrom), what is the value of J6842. 0.39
